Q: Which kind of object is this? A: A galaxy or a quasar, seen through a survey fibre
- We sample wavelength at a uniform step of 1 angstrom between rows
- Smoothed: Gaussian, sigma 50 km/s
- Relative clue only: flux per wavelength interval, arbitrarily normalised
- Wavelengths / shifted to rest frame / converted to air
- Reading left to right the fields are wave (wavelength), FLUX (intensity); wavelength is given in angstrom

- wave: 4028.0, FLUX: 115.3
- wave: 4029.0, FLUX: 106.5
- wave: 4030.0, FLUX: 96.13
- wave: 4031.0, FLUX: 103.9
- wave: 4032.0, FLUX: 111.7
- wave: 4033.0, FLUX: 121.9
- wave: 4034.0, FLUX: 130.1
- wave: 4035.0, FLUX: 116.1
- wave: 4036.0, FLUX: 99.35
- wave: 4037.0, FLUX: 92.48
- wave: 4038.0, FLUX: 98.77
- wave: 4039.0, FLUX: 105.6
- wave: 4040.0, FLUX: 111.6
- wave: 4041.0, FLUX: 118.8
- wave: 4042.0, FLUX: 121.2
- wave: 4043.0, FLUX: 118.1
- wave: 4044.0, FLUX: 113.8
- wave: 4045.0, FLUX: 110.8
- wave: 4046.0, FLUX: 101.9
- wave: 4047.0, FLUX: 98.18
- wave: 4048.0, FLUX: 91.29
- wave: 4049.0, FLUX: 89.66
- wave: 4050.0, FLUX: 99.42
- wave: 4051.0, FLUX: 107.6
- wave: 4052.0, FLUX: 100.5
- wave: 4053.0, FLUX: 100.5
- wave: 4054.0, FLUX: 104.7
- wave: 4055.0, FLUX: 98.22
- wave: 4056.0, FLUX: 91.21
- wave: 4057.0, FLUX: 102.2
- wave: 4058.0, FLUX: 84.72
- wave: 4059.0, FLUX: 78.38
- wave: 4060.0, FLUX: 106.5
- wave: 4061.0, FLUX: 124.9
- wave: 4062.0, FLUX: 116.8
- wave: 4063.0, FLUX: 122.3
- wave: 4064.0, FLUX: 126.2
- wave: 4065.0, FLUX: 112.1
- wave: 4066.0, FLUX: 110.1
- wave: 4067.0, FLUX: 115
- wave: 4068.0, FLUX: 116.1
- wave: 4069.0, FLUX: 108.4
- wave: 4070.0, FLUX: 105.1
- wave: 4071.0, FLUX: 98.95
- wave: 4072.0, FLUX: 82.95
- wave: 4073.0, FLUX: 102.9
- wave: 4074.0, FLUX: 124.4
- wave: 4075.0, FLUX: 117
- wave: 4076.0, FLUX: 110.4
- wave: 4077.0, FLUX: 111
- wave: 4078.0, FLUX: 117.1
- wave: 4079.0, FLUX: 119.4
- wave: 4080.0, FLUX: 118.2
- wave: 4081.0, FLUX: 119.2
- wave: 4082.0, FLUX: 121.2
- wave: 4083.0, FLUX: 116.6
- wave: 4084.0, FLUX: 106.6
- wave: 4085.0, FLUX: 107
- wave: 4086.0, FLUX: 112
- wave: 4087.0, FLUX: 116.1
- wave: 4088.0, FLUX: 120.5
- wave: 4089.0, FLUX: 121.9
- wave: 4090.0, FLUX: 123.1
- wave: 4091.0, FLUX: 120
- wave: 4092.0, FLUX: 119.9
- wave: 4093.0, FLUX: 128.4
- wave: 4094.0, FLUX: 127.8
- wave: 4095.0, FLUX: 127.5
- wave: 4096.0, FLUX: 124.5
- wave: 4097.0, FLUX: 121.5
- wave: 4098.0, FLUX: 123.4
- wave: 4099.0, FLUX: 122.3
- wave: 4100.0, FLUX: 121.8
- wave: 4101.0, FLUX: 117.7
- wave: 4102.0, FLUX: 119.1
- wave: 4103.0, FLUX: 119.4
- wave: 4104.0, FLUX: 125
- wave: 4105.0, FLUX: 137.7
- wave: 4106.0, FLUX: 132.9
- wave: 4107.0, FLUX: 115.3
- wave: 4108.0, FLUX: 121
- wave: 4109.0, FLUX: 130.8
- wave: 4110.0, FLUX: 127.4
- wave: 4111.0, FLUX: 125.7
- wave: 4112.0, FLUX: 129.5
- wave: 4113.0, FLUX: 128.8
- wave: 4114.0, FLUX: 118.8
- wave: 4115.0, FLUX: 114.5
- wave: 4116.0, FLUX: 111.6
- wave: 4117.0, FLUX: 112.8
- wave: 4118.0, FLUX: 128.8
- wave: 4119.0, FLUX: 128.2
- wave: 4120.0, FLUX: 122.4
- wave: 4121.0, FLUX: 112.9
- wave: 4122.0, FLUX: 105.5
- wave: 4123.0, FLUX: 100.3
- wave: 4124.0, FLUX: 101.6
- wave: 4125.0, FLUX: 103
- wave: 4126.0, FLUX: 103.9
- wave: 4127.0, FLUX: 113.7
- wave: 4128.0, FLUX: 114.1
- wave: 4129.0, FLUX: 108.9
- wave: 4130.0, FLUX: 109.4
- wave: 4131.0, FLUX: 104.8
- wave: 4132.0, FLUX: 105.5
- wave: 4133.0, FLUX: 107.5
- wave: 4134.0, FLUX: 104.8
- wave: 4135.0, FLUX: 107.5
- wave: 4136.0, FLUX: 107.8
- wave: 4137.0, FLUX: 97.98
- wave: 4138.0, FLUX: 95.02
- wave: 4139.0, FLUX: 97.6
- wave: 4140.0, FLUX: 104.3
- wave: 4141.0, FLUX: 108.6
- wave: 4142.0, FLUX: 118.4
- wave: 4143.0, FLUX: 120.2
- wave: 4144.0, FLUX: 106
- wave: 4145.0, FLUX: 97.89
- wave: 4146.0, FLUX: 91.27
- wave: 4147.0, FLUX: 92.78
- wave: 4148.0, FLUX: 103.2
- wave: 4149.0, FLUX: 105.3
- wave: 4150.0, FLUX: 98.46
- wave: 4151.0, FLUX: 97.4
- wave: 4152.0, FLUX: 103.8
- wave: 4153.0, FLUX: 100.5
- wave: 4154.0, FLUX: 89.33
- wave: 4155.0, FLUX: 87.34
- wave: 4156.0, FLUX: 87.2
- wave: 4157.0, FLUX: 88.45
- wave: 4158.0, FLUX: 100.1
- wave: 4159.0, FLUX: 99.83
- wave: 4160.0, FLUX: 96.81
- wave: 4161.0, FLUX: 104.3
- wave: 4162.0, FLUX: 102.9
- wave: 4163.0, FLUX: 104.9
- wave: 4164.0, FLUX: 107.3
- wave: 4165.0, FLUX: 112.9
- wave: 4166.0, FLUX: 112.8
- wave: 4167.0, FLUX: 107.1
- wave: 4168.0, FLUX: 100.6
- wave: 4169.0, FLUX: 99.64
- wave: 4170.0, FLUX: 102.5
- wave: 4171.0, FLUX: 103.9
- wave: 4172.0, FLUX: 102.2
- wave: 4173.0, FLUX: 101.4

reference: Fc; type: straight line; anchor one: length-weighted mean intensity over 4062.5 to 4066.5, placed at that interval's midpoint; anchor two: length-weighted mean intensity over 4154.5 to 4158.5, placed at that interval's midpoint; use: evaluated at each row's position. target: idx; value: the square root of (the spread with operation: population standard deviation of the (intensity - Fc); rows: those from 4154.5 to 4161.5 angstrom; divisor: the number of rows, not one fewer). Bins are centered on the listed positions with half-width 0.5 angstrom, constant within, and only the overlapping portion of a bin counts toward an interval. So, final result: 2.7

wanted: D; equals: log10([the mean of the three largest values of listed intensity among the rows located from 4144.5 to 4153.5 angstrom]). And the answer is 2.02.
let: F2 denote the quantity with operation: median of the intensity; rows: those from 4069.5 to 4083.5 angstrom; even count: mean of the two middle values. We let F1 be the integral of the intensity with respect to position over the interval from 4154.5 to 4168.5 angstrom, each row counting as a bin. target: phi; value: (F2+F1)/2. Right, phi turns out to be 765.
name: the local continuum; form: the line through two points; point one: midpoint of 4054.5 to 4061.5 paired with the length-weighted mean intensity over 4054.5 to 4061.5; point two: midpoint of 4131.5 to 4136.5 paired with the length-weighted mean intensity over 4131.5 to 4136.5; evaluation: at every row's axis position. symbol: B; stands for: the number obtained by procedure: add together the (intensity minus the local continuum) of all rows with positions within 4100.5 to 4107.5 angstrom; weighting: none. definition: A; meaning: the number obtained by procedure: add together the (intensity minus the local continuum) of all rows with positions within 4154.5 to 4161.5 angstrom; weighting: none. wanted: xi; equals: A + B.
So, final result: 43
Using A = -101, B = 145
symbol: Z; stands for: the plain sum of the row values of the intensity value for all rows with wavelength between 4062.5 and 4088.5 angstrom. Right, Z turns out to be 2937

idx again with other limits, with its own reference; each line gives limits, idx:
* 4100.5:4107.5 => 2.8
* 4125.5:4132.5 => 1.9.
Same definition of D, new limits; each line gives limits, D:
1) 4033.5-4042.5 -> 2.09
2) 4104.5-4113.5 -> 2.13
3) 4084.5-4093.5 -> 2.10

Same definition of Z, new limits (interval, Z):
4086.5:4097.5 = 1351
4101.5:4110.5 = 1129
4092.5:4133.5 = 4856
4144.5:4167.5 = 2292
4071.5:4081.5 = 1123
